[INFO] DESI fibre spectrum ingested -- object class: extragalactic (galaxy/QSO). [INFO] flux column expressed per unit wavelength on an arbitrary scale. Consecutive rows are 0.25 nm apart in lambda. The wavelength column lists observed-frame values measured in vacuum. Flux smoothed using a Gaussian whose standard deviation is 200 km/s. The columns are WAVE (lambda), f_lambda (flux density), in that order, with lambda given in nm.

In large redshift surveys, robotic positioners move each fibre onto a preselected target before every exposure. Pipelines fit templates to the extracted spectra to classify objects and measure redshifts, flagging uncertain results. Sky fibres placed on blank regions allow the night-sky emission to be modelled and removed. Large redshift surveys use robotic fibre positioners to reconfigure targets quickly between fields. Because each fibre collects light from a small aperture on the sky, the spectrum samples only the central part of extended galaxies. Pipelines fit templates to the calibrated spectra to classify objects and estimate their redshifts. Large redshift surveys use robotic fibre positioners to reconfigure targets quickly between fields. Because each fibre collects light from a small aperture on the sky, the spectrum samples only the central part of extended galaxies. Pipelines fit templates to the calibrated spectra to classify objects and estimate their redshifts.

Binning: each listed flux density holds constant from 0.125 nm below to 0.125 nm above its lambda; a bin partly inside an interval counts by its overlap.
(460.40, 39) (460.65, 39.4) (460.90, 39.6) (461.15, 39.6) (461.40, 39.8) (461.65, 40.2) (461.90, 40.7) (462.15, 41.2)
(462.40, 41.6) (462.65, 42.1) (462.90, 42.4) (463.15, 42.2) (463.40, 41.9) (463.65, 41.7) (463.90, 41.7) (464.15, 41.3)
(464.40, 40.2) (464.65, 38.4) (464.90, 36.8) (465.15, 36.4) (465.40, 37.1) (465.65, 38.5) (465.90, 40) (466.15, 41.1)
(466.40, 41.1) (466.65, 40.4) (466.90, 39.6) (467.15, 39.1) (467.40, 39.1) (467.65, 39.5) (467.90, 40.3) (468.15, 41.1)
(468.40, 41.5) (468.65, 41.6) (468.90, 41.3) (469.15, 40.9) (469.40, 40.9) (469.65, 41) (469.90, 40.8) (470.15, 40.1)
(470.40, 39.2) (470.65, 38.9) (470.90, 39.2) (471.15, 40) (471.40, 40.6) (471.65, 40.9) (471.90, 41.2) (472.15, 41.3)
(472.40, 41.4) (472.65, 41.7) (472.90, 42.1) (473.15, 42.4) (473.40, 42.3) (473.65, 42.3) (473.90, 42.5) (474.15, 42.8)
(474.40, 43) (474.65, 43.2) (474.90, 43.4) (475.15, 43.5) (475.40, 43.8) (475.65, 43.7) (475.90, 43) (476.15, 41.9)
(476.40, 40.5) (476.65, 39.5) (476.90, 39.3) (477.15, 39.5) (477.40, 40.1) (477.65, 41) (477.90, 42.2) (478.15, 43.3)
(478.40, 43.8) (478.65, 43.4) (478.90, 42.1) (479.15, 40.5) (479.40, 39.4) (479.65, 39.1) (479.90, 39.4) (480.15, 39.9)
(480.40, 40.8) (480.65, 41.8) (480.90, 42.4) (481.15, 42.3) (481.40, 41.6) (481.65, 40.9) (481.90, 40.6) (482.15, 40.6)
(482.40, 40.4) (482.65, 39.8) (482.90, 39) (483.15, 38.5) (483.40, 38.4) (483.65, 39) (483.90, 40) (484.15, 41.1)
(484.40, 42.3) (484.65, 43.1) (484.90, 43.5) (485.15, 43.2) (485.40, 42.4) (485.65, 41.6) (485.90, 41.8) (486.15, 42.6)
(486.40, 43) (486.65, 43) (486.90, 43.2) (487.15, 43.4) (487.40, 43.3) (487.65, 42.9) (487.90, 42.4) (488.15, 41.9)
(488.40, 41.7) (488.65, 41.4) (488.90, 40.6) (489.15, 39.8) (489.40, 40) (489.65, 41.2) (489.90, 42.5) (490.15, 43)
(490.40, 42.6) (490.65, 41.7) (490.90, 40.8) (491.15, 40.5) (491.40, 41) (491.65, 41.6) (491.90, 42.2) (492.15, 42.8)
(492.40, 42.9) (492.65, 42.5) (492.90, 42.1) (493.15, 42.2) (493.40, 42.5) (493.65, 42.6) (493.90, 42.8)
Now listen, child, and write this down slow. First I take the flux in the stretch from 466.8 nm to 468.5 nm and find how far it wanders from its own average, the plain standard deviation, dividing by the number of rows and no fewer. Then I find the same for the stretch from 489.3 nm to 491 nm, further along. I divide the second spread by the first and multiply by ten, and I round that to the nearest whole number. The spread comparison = 11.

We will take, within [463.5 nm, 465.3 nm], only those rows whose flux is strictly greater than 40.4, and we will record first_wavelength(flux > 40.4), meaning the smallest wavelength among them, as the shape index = 463.65 nm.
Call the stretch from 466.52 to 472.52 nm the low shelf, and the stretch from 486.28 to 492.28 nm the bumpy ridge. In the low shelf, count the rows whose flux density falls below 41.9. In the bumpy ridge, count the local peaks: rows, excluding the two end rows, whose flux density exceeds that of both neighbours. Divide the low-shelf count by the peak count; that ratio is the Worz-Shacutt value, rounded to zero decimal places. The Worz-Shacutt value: 12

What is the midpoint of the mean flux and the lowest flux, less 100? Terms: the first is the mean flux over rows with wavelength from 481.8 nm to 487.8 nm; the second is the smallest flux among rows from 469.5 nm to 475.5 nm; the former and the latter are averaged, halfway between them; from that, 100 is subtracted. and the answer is -59.8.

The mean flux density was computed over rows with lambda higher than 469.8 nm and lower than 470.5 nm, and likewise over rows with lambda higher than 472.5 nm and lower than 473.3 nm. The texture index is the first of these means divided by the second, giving 0.95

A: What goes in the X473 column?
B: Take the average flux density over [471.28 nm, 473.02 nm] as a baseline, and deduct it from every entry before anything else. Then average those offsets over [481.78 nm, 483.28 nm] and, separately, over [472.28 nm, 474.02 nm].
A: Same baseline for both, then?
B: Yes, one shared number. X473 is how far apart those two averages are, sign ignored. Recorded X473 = 2.3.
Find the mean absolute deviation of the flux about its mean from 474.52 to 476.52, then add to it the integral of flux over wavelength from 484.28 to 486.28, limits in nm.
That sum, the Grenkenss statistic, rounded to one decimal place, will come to 86.0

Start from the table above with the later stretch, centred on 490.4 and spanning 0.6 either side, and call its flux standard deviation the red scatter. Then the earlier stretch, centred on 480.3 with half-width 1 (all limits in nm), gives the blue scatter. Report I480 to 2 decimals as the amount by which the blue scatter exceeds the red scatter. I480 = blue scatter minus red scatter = 0.50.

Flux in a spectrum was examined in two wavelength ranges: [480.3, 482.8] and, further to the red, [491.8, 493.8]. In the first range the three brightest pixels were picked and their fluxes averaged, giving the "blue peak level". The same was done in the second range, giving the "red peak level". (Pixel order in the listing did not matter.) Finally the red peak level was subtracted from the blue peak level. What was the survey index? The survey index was -0.6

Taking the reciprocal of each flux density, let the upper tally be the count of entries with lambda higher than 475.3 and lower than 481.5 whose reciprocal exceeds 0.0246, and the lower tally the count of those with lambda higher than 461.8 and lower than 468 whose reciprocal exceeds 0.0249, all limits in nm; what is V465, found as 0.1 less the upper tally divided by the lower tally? -0.90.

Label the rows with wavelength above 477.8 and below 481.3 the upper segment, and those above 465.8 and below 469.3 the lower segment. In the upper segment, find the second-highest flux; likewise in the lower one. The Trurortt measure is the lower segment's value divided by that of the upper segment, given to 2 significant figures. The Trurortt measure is 0.96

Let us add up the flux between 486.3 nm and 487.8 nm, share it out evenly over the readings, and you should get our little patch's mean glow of 43.1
